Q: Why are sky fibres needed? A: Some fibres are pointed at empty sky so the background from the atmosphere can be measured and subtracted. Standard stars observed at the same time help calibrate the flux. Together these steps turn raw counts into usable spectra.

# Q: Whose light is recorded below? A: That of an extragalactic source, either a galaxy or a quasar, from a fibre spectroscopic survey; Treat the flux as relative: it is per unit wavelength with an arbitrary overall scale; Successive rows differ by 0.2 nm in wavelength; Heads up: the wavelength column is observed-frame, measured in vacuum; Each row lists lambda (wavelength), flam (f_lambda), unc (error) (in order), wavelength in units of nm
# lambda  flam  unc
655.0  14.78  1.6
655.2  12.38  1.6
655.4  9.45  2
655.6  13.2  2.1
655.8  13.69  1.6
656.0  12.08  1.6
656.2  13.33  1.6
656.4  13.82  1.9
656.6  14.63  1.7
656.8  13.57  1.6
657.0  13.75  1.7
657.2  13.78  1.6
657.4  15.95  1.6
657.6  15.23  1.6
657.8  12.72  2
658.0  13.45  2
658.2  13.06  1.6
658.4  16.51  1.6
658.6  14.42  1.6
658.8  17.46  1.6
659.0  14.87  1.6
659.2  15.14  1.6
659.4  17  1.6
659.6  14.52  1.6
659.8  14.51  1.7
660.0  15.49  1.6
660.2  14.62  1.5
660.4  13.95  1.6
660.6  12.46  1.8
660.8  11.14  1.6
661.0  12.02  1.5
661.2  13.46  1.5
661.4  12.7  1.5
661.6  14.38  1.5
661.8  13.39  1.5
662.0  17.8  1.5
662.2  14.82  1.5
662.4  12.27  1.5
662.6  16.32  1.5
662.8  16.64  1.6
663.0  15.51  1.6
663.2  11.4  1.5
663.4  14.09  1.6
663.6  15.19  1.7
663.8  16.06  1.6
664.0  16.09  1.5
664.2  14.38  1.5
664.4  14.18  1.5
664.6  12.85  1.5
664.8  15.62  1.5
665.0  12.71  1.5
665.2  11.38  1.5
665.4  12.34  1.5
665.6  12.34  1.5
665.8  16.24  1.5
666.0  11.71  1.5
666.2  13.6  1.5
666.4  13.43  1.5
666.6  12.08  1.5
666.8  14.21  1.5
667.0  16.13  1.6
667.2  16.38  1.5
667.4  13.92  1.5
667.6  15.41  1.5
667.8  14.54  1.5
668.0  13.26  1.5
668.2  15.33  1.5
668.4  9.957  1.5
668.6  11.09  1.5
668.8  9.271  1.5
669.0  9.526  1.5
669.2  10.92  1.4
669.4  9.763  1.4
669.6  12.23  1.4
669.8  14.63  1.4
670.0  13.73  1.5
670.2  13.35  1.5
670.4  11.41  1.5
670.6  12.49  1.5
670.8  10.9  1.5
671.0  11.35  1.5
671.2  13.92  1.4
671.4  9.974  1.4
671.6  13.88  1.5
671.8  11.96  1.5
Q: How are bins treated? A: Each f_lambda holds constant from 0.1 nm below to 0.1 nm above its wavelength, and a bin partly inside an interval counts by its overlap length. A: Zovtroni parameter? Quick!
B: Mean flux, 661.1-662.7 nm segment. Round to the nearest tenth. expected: 14.4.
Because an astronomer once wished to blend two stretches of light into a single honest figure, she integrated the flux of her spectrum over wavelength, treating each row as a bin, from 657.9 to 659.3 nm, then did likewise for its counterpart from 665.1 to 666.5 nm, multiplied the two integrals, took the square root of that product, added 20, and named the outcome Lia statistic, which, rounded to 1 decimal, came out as 39.5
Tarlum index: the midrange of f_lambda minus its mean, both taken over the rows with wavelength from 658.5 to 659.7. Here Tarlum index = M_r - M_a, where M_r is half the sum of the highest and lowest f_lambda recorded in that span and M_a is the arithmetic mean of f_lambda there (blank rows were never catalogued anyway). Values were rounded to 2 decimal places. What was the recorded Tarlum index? 0.37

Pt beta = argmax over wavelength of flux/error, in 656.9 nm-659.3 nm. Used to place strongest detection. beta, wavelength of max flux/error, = 658.8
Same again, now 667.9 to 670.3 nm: 669.8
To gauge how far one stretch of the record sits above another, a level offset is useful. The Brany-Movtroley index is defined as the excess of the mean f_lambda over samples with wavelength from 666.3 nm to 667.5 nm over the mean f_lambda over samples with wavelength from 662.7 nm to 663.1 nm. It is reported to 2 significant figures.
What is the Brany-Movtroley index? -1.7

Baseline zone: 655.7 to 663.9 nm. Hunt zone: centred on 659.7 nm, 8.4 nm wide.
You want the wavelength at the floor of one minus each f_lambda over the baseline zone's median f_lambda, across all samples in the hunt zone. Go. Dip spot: 662.0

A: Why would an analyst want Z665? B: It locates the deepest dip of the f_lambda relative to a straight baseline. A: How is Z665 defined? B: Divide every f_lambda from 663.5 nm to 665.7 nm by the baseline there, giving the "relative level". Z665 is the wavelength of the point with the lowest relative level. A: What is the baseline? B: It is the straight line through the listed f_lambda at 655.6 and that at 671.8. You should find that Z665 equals 665.2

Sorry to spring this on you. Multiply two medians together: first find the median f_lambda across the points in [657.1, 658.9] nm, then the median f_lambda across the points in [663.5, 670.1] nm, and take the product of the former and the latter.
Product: 196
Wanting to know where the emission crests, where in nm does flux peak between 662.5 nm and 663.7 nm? 662.8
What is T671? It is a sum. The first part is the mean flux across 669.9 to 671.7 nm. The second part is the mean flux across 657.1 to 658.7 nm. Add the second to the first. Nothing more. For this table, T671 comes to 26.7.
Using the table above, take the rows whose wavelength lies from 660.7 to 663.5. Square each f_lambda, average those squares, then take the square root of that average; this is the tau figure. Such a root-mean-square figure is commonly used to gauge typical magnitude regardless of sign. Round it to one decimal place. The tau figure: 14.1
